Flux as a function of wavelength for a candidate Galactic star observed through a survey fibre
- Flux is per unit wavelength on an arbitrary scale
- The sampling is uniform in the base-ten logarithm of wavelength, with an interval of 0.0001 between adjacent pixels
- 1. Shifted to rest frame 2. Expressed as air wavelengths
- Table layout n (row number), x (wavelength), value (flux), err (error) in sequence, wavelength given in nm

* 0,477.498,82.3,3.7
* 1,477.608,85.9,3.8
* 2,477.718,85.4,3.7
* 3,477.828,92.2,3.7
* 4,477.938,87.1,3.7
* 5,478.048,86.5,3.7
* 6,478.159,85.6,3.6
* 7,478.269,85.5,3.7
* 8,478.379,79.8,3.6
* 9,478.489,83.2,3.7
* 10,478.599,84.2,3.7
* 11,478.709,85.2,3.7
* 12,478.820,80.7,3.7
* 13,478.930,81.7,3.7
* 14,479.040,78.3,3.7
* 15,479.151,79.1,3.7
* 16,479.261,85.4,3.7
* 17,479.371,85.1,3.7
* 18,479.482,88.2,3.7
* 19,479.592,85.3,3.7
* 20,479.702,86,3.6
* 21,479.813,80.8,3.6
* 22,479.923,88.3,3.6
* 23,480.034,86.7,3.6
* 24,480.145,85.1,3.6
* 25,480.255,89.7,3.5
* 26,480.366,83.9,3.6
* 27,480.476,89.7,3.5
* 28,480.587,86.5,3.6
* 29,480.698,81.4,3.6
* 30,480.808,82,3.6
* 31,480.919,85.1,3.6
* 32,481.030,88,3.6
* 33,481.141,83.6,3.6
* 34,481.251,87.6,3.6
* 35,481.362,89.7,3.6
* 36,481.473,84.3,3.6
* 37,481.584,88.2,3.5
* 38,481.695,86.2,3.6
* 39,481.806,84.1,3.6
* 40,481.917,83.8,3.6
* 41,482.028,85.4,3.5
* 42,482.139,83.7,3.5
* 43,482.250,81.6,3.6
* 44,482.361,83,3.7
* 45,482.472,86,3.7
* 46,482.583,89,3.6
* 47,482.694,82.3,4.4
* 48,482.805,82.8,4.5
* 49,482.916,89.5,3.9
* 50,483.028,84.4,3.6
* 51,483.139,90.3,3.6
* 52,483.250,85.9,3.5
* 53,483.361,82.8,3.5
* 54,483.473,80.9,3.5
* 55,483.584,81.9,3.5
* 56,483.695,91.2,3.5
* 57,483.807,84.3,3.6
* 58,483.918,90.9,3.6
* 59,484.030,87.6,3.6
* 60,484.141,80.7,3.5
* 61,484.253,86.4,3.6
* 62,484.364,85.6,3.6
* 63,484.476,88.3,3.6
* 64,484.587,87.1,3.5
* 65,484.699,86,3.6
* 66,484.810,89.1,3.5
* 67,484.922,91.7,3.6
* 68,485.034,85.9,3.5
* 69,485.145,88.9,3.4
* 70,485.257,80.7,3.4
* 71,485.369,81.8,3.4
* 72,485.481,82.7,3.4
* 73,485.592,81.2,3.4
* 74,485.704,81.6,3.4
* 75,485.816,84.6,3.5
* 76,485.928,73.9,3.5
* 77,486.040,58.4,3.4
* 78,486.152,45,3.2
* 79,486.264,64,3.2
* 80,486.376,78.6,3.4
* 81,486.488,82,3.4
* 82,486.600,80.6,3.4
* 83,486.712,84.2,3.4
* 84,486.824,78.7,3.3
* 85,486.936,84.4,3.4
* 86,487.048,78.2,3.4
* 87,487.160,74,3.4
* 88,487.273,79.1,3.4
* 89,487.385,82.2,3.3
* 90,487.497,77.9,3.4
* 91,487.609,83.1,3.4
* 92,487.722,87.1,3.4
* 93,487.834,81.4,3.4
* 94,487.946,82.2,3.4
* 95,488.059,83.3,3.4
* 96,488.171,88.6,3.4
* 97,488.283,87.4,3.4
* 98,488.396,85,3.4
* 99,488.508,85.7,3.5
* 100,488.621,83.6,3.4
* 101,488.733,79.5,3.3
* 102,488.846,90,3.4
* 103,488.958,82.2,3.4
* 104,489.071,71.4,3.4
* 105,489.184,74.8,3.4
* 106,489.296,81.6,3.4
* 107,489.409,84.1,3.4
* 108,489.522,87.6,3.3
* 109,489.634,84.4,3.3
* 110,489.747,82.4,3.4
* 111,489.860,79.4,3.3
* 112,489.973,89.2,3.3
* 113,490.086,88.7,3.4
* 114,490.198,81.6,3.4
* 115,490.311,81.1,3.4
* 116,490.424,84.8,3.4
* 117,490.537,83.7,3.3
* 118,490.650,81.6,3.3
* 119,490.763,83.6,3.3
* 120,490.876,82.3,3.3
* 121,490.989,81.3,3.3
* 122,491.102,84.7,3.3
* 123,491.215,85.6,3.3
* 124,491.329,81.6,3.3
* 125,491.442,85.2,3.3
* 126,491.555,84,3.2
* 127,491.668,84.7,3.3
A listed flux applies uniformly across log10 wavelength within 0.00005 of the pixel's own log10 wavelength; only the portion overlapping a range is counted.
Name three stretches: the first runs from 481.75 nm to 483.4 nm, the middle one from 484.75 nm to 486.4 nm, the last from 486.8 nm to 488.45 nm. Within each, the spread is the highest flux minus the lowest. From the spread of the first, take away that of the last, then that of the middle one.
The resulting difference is -53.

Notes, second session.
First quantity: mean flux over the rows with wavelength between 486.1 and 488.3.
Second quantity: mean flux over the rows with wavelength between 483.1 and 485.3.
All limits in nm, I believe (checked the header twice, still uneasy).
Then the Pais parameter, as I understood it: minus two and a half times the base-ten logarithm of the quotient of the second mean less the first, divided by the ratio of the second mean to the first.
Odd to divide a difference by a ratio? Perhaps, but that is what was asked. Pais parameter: -2.1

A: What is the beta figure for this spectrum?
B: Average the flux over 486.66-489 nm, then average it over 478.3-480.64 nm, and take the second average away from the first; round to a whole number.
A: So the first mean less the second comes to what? -2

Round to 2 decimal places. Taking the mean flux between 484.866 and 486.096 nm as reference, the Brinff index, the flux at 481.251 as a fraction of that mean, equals 1.08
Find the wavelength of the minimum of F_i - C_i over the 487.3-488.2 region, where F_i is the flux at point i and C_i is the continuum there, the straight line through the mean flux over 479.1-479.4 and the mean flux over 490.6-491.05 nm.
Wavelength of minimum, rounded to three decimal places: 487.497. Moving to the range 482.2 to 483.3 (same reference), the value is 482.250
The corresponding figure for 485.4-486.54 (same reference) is 486.152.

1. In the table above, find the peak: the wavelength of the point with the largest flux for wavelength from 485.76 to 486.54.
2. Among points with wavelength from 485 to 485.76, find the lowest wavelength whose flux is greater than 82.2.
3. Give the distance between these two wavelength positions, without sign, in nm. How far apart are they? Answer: 0.78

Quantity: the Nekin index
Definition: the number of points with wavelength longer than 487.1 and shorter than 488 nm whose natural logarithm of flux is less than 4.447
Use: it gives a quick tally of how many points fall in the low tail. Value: 7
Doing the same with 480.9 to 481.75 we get 3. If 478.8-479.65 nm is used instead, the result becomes 6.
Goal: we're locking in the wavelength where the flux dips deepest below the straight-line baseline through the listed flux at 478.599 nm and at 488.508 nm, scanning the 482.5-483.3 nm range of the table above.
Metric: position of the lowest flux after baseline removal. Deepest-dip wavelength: 482.694 nm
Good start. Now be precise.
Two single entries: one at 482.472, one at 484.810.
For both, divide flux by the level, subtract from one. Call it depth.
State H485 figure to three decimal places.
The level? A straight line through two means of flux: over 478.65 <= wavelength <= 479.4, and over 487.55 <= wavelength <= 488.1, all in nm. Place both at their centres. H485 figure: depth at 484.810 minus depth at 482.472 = -0.033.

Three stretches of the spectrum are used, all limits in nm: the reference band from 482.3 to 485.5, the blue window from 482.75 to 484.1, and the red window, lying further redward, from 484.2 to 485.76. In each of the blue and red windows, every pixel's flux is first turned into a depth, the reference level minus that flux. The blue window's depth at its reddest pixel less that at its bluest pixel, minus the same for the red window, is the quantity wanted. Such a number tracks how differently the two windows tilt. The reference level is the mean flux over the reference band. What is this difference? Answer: -10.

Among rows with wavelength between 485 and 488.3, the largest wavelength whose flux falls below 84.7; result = 488.059 nm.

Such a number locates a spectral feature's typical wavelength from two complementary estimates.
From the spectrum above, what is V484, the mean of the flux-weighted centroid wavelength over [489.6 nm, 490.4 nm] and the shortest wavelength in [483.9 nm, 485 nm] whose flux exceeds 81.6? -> 486.95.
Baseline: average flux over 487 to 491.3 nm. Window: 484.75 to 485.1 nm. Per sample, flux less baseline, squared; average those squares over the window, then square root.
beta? 6.6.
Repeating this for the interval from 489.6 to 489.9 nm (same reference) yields 2.2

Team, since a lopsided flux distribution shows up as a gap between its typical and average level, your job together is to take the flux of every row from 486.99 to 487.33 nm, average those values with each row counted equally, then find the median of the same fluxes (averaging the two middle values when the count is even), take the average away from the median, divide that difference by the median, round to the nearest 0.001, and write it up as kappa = 0.014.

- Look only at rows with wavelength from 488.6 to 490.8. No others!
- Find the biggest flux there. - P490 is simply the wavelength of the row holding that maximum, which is 488.846 nm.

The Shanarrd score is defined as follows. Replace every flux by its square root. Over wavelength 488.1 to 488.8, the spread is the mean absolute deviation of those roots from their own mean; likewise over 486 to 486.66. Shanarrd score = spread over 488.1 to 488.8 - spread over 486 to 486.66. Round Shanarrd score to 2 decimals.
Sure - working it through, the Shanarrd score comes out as -0.63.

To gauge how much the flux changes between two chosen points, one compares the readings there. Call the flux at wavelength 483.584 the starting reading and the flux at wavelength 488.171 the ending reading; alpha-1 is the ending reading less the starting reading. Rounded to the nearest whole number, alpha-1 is 7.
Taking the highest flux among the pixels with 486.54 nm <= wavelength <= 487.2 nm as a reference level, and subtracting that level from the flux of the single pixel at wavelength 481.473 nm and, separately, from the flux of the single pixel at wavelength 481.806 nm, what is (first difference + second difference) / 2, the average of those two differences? -0.2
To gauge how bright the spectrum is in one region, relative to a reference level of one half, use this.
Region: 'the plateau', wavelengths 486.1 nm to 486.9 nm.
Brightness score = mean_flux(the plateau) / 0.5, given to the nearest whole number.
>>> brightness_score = 147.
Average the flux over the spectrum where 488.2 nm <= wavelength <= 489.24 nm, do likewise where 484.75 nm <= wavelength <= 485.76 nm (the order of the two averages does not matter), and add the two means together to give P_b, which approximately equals 167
